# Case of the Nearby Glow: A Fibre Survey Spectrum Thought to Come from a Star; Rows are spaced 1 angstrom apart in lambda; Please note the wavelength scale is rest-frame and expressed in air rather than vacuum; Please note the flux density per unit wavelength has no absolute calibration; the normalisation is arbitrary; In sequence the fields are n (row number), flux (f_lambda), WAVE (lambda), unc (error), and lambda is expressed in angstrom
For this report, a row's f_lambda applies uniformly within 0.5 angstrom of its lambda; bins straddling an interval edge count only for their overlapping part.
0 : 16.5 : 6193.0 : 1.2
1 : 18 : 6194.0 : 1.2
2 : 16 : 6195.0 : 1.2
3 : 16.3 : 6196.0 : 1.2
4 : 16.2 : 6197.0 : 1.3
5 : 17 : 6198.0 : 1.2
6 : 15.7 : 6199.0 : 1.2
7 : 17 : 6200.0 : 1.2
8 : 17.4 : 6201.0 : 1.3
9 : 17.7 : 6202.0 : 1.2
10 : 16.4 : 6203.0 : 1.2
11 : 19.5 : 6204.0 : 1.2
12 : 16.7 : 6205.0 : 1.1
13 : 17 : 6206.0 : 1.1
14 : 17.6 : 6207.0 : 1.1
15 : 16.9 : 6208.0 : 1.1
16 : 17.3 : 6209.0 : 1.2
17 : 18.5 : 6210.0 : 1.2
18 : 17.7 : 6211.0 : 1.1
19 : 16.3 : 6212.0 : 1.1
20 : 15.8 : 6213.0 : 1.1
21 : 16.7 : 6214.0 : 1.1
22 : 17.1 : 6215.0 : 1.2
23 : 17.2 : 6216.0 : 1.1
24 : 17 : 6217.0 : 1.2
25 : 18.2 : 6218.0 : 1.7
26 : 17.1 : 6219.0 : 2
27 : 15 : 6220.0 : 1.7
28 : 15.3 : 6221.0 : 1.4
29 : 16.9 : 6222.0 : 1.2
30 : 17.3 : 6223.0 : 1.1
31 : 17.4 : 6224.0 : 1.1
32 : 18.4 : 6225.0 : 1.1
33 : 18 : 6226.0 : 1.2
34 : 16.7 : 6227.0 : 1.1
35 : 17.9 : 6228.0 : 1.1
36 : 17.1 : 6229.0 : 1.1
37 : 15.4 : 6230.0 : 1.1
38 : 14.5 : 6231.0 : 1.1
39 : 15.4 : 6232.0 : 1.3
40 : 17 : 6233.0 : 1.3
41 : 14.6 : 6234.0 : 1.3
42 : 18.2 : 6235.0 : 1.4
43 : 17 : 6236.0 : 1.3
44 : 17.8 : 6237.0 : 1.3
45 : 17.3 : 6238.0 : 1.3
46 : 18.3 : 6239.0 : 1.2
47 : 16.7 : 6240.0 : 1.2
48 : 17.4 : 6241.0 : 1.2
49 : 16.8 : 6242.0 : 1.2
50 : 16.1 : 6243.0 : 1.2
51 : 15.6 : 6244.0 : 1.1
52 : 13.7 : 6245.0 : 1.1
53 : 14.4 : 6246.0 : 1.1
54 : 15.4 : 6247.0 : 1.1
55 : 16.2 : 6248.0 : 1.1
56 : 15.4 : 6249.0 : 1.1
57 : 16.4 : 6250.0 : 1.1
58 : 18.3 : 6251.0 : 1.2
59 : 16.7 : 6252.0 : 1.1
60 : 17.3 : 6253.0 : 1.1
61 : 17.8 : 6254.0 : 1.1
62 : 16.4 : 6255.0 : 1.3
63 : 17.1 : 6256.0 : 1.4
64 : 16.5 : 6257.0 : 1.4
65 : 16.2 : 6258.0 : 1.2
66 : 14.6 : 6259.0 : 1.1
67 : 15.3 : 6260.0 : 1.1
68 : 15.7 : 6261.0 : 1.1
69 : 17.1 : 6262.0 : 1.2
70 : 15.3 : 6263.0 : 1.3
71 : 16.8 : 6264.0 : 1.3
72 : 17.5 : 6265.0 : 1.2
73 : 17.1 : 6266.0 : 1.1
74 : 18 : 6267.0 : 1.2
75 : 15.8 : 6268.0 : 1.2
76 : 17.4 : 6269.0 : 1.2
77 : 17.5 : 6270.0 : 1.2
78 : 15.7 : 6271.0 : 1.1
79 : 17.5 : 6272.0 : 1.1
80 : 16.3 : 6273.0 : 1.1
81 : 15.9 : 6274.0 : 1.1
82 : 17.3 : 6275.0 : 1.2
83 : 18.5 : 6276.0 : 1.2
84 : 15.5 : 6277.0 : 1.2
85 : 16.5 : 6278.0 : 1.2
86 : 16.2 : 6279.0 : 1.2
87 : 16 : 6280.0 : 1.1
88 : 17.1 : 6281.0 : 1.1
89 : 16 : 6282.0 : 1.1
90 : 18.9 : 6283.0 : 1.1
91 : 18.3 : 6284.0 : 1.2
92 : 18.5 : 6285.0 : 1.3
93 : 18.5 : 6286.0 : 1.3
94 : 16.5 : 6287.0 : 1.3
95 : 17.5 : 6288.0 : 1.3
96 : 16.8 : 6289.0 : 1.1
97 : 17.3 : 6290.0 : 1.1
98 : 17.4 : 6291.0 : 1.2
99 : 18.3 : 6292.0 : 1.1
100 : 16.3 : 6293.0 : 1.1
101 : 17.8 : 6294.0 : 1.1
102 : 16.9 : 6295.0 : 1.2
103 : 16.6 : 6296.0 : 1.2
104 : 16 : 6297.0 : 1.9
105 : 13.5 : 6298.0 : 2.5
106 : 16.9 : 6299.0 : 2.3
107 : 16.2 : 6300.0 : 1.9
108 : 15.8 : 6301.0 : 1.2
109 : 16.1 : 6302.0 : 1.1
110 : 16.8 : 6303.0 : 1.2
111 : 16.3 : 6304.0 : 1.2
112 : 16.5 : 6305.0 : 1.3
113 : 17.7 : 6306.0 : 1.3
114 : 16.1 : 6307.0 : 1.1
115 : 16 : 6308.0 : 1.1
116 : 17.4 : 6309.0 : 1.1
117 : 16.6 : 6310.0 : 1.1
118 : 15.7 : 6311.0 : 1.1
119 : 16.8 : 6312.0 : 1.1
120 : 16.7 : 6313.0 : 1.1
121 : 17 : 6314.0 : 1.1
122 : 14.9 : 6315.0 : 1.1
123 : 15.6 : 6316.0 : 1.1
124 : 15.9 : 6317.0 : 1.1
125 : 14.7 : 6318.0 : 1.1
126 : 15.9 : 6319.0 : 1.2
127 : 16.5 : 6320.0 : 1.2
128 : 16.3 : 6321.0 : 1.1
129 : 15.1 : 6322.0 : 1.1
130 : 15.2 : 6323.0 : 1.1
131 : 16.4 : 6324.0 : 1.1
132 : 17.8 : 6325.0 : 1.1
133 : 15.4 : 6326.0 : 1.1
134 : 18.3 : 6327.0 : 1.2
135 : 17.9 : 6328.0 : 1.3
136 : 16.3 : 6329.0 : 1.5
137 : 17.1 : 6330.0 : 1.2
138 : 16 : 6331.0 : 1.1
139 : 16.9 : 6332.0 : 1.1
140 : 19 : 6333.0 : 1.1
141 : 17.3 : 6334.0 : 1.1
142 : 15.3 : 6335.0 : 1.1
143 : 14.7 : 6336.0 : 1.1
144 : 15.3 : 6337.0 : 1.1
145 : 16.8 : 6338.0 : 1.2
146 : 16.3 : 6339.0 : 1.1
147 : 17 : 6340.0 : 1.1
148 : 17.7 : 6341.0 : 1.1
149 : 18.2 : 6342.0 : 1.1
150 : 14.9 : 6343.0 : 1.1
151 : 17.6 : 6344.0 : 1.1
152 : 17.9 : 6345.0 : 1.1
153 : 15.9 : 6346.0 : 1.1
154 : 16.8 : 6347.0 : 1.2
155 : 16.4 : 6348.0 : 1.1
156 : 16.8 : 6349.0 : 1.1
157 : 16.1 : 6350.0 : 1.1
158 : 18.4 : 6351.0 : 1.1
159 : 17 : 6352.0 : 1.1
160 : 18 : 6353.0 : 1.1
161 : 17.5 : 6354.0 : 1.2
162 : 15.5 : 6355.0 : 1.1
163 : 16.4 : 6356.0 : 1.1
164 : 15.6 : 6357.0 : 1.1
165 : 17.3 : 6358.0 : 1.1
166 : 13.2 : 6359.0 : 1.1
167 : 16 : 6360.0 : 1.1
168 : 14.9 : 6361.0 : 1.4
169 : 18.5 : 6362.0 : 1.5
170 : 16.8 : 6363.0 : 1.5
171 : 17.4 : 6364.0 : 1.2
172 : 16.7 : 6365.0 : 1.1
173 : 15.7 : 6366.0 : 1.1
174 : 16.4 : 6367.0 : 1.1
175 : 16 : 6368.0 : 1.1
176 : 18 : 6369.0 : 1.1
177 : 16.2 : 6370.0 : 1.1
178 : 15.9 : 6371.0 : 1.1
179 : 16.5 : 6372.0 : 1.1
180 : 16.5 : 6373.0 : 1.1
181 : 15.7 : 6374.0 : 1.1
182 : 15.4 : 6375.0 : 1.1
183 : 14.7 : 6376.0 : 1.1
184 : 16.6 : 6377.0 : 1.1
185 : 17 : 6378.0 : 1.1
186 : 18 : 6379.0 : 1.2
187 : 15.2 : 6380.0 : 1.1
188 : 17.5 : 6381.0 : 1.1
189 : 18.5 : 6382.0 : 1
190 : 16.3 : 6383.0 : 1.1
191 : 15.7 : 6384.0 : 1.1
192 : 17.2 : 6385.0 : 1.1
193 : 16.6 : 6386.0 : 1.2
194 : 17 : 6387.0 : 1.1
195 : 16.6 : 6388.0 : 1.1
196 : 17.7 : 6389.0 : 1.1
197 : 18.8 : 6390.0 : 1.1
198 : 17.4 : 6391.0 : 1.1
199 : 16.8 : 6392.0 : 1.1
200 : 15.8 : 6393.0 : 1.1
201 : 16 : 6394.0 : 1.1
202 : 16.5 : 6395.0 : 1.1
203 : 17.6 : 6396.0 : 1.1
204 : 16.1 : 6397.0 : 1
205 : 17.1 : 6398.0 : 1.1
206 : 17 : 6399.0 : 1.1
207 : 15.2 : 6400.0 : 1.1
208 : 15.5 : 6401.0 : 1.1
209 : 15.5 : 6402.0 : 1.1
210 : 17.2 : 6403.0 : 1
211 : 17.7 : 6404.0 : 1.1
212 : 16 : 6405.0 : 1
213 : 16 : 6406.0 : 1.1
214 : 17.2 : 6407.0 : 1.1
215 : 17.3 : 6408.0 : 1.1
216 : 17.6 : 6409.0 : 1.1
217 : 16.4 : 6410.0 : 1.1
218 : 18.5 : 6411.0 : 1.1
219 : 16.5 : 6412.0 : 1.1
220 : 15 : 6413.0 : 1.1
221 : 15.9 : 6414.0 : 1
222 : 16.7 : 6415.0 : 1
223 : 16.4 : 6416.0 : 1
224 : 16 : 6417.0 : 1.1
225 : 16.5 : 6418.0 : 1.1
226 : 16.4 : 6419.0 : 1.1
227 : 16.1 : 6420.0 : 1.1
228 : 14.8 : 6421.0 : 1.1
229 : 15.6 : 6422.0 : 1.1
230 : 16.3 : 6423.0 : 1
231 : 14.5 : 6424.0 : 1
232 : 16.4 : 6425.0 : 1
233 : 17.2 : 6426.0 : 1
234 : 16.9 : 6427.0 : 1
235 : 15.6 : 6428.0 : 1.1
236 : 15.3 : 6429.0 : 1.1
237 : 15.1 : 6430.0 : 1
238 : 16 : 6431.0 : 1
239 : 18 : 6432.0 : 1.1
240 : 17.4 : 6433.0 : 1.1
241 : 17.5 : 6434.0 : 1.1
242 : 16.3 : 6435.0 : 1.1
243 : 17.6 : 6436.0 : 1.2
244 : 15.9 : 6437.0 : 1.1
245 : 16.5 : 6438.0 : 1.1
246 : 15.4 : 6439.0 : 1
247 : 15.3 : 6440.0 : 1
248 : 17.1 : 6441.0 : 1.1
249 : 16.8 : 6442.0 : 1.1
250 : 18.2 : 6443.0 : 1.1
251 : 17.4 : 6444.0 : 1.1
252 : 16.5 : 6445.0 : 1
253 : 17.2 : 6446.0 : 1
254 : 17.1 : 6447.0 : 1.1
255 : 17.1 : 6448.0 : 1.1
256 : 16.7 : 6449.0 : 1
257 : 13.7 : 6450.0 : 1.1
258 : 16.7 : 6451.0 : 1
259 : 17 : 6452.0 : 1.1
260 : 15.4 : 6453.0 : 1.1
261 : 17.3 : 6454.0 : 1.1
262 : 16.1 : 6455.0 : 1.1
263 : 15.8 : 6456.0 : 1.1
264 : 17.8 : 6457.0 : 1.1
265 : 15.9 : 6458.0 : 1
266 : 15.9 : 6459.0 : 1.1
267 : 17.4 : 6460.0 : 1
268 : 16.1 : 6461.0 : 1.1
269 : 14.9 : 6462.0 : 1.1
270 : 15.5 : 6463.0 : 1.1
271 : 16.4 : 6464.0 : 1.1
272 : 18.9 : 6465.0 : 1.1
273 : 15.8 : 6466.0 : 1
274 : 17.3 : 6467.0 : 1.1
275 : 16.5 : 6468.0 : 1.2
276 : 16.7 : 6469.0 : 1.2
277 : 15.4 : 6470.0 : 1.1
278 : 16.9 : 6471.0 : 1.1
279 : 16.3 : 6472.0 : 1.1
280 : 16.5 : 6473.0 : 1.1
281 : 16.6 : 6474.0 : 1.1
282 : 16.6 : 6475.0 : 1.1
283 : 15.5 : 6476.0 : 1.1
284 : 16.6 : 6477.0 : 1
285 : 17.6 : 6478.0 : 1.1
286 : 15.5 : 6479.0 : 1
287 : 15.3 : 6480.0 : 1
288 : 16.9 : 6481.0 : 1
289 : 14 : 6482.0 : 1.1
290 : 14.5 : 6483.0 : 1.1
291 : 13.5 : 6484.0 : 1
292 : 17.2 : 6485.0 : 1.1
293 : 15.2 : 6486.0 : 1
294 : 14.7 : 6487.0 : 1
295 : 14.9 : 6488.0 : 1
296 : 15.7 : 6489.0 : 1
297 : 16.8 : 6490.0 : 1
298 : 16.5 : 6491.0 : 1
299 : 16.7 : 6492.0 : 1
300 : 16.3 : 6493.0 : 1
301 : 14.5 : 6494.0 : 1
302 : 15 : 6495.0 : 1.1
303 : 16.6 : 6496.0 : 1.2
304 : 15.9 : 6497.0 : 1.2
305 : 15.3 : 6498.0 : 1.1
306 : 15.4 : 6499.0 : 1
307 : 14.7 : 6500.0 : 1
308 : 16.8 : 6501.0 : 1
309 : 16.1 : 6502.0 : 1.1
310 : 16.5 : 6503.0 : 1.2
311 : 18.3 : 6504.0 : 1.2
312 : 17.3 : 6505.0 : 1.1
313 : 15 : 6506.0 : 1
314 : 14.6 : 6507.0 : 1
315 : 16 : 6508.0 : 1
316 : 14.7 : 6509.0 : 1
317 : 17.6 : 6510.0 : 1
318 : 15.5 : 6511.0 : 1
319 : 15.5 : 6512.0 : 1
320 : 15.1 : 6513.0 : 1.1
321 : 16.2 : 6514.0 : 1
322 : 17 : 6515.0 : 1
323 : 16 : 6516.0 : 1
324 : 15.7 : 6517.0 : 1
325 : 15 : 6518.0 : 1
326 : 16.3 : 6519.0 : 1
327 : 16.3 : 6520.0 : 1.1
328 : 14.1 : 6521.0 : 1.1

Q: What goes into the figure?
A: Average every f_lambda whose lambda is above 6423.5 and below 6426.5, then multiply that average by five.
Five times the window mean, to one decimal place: 80.2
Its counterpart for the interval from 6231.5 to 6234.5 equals 78.3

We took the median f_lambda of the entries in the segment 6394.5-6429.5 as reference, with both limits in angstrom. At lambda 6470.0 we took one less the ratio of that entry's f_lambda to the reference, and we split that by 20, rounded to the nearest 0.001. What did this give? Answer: 0.003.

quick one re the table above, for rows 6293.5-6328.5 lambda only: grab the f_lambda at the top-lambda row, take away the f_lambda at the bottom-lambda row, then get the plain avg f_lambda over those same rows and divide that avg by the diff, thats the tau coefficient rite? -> 163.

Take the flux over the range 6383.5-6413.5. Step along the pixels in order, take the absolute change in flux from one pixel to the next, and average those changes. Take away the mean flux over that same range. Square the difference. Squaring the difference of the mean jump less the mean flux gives 249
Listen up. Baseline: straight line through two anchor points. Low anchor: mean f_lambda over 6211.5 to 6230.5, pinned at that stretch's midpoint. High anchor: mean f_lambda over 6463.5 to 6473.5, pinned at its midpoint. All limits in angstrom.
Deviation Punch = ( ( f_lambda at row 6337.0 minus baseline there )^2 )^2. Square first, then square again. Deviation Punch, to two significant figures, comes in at 4.8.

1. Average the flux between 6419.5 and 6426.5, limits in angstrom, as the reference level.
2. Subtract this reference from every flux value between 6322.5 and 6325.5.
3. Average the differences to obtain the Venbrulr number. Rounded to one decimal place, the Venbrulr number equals 0.6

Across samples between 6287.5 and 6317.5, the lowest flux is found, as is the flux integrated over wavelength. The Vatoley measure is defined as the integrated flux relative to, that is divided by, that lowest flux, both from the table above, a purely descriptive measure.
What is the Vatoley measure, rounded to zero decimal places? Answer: 37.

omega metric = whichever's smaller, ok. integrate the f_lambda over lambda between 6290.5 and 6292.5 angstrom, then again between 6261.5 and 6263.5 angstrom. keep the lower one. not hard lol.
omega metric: 32.4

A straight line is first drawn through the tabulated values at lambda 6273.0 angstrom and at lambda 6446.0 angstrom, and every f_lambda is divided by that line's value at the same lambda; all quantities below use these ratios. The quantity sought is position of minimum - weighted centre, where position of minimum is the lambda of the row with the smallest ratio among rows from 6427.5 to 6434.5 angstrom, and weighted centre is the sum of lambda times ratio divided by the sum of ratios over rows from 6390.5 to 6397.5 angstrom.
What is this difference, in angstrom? 36.0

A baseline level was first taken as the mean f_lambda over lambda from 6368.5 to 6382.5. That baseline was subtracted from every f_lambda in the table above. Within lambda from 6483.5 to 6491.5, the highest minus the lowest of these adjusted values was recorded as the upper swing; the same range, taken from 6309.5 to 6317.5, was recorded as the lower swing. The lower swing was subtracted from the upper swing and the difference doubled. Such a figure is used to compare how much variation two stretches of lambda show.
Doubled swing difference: 3.2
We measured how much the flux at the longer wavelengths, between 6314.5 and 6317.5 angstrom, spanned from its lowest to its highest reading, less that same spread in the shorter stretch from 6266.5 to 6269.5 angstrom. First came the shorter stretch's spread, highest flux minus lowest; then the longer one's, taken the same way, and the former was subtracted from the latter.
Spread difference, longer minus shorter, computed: -1.2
